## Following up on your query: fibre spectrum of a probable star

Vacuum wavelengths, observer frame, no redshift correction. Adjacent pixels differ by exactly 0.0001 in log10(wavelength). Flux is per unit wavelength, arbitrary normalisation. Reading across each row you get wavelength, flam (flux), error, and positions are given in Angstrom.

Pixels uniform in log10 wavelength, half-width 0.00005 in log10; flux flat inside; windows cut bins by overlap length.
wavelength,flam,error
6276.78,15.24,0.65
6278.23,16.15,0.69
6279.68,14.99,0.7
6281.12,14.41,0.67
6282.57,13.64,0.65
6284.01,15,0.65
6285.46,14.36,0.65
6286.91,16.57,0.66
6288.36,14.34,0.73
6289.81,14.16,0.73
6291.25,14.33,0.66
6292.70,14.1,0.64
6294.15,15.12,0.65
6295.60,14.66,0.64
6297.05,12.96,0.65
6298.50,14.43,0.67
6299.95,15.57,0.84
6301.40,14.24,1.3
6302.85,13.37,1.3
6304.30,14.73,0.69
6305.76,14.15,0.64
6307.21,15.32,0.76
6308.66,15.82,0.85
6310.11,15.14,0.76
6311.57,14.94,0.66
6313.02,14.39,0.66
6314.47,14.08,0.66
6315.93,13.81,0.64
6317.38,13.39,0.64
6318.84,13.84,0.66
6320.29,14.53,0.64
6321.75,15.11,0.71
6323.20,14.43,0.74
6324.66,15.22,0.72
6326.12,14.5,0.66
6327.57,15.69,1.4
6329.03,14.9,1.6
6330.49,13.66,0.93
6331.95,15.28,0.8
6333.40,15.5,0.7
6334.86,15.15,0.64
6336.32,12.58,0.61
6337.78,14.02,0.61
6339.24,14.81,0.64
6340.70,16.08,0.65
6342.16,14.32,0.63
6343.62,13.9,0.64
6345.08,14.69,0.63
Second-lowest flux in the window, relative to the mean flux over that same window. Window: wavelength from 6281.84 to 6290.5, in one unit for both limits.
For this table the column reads 0.965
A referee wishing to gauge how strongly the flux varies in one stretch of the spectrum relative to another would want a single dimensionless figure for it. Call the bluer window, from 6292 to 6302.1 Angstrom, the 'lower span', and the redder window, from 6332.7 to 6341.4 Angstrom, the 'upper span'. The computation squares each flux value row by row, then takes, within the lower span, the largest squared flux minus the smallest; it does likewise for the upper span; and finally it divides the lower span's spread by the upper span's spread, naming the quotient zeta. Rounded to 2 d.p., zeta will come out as 0.74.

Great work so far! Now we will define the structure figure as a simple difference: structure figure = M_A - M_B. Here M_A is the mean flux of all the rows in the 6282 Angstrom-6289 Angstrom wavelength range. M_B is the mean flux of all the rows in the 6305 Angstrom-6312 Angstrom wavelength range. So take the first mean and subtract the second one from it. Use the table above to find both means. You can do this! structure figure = -0.3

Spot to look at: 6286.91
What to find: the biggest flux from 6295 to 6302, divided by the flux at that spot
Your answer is 0.94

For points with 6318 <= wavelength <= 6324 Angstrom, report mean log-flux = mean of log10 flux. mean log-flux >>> 1.16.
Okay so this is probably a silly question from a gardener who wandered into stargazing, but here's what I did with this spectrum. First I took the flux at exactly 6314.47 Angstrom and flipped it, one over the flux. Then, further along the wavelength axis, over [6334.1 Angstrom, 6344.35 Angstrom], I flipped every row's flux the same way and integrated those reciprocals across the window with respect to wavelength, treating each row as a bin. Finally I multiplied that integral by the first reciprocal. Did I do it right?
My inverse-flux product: 0.051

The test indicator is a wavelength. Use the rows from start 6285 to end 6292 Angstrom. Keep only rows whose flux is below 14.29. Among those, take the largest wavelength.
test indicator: 6289.81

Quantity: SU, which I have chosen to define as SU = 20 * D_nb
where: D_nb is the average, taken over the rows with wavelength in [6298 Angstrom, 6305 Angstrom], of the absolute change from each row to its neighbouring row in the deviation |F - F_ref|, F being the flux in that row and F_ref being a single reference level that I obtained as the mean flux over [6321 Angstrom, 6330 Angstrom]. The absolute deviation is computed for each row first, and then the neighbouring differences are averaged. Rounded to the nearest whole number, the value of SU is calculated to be 12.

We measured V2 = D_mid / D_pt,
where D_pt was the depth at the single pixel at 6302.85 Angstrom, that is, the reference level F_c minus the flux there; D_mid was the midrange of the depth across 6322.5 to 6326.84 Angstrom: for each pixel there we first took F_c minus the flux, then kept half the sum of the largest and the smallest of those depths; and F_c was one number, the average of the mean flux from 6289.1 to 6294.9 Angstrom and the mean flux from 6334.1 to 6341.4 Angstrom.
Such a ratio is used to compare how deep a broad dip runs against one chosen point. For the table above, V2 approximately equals -0.3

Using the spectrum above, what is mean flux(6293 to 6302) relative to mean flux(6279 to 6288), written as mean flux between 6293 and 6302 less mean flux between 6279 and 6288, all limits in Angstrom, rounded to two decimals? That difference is -0.33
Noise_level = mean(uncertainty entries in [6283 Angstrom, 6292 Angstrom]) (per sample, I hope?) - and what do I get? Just 0.68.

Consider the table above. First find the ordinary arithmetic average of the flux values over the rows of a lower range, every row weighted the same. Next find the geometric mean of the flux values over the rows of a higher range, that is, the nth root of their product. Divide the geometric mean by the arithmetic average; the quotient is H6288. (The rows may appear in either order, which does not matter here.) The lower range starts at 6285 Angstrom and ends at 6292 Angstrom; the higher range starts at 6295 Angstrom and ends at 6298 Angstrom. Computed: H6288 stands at 0.93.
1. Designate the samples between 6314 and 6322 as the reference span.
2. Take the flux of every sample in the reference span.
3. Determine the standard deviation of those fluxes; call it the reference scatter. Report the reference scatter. 0.6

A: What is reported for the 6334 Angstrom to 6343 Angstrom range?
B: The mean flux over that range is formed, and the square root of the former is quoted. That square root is 3.81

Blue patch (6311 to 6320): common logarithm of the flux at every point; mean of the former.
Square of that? 1.32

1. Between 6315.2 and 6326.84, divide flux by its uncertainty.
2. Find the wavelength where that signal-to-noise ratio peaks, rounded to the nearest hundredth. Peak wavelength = 6320.29 Angstrom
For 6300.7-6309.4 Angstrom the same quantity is 6305.76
